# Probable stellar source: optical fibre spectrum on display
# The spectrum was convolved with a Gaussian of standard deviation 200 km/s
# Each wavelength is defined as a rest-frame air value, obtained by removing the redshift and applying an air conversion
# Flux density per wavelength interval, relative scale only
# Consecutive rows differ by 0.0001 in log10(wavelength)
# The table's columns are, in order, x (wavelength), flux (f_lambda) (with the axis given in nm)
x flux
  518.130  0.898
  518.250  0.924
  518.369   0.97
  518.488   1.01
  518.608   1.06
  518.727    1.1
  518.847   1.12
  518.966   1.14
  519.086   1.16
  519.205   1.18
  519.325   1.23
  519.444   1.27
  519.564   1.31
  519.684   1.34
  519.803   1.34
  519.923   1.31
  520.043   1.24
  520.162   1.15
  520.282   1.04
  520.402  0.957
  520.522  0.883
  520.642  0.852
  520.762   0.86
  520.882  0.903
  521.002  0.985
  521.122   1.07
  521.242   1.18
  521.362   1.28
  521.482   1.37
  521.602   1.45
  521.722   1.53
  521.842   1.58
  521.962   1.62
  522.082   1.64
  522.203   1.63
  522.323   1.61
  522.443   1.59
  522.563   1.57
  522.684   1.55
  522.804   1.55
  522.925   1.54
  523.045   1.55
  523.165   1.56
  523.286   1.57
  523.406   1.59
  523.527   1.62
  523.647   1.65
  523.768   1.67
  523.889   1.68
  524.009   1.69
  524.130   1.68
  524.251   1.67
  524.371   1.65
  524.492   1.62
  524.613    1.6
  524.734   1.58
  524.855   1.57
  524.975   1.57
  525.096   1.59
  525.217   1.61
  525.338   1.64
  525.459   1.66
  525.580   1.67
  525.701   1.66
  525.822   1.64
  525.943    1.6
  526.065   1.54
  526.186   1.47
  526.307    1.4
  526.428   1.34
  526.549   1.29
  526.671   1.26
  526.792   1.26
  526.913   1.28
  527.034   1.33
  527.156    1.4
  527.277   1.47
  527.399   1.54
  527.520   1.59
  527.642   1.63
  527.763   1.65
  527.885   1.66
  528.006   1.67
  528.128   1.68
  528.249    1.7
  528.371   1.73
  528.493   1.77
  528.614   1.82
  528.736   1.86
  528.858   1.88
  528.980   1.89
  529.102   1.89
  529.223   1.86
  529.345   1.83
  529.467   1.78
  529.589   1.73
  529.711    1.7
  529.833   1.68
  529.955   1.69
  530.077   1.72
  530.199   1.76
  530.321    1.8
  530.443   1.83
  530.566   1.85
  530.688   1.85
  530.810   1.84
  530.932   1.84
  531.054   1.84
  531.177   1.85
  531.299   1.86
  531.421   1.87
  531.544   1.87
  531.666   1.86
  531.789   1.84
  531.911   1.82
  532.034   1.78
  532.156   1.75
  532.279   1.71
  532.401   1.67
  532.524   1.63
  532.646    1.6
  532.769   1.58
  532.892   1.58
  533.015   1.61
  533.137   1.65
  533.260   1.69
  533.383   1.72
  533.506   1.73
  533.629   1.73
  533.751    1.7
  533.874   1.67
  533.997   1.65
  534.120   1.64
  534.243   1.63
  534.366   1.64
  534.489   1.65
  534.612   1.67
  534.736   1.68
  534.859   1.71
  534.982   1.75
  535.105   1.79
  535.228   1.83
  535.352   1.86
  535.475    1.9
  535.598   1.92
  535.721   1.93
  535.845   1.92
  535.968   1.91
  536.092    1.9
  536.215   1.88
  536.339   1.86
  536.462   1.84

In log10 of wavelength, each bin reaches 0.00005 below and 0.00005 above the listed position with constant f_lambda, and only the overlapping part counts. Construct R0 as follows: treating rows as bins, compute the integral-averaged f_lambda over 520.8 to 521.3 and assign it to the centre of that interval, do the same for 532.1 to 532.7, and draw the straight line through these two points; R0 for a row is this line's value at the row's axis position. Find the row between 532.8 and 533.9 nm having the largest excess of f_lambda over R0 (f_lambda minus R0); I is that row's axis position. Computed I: 533.506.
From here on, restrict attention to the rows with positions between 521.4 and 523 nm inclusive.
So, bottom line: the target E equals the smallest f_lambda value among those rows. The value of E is 1.37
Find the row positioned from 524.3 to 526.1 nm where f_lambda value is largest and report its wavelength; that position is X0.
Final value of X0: 525.580 nm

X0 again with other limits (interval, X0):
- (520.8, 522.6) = 522.082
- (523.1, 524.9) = 524.009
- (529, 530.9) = 529.102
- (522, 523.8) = 523.768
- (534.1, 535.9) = 535.721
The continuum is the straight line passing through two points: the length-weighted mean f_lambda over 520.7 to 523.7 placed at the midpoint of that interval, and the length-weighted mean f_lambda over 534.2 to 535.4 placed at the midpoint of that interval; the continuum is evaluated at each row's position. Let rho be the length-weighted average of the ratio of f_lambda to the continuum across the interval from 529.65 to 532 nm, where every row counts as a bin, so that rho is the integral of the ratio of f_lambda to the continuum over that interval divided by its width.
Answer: 1.11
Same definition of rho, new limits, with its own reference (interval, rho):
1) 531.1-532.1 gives 1.12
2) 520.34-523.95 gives 0.97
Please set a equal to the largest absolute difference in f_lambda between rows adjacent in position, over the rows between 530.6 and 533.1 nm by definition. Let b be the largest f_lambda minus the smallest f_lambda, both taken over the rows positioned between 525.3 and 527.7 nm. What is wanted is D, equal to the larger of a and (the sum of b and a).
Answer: 0.45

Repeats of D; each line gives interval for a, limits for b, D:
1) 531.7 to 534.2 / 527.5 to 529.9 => 0.34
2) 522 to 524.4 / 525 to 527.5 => 0.44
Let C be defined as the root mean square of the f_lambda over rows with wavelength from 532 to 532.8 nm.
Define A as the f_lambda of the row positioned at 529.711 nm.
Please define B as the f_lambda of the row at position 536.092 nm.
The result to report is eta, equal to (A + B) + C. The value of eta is 5.3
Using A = 1.7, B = 1.9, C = 1.68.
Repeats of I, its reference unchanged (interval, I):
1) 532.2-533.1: 532.279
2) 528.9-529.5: 528.980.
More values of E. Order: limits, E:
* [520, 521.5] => 0.852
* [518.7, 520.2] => 1.1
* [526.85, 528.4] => 1.28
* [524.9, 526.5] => 1.34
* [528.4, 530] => 1.68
